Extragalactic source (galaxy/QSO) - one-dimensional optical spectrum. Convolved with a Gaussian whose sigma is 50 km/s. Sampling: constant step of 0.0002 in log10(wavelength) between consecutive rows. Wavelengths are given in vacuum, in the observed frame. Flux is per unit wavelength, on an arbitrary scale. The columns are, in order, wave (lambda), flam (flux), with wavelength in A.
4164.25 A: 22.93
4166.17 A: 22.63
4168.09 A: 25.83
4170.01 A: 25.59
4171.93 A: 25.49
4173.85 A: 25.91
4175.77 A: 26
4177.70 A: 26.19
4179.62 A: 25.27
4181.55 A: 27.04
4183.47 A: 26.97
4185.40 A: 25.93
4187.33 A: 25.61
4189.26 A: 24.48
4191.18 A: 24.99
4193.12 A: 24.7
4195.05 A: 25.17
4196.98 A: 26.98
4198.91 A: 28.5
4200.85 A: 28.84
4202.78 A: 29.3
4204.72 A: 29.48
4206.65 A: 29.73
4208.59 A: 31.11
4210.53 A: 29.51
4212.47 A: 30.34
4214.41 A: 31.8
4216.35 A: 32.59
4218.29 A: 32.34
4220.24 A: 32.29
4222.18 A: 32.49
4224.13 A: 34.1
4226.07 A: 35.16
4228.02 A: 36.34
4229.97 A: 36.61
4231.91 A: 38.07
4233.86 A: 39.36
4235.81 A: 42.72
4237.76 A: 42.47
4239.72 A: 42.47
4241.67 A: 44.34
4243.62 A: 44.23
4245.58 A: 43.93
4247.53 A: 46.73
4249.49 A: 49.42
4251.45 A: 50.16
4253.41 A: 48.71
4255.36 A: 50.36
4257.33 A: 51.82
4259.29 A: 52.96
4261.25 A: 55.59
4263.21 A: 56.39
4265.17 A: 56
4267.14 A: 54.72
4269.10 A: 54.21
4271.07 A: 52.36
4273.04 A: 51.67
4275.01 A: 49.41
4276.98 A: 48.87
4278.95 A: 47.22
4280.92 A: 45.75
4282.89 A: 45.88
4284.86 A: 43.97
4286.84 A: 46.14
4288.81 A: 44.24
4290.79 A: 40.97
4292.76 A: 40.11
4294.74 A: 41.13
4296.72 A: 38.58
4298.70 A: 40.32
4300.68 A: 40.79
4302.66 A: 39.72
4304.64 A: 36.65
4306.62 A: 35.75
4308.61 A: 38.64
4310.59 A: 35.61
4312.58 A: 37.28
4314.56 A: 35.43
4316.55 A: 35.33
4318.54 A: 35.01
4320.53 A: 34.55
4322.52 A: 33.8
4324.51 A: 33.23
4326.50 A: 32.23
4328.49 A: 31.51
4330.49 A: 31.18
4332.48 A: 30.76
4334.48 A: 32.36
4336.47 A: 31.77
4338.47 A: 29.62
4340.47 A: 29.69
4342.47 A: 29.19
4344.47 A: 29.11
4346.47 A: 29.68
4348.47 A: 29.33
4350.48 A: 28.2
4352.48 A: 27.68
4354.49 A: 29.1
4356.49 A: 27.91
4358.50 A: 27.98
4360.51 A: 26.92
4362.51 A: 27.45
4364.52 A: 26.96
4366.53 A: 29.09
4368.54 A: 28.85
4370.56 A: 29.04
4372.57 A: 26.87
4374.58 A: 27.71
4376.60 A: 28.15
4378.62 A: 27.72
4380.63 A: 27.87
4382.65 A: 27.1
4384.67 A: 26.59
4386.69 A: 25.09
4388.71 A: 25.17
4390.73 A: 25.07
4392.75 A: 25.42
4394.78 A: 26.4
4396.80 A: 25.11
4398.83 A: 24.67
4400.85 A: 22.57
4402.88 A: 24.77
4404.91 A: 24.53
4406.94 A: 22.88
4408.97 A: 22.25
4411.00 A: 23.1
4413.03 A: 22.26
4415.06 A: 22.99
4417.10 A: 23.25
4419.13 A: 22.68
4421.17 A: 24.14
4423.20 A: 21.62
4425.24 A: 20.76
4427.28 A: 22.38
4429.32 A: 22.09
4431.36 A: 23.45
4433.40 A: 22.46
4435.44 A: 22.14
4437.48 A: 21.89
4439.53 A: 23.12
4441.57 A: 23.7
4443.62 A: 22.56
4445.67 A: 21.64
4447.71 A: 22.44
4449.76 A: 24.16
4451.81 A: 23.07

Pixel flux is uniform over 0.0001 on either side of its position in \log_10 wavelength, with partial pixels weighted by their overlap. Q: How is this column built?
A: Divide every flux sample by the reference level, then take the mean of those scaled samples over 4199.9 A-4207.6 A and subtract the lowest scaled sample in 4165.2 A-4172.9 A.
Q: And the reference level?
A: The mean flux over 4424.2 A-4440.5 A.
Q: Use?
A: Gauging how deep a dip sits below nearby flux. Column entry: 0.30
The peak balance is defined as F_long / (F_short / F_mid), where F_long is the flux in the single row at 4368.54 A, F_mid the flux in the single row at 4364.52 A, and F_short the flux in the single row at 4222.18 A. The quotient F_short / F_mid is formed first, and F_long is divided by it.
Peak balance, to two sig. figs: 24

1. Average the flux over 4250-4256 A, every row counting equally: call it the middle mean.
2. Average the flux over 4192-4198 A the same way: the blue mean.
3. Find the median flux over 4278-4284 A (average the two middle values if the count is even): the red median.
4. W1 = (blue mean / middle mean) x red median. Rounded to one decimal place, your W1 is 23.6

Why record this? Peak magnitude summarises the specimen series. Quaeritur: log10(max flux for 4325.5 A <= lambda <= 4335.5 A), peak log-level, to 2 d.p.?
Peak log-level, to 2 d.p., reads 1.51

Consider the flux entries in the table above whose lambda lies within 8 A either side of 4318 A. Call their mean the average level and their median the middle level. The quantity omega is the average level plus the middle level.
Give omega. 70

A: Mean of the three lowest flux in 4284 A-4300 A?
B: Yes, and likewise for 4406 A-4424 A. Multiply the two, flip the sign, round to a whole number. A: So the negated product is -874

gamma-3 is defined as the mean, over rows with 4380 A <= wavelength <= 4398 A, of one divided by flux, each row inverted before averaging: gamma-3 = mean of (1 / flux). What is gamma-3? 0.039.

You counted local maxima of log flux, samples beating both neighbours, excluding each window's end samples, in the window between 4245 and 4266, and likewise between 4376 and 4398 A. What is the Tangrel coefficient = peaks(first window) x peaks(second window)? 6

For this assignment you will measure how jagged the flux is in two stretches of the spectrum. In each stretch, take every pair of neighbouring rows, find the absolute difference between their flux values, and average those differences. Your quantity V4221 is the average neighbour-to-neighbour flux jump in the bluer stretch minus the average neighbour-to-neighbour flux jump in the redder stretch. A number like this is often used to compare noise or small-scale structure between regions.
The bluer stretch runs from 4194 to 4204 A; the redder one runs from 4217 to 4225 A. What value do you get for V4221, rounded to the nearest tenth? 0.4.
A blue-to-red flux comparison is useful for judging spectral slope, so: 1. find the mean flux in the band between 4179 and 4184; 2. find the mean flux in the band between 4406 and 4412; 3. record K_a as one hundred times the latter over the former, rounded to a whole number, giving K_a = 86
